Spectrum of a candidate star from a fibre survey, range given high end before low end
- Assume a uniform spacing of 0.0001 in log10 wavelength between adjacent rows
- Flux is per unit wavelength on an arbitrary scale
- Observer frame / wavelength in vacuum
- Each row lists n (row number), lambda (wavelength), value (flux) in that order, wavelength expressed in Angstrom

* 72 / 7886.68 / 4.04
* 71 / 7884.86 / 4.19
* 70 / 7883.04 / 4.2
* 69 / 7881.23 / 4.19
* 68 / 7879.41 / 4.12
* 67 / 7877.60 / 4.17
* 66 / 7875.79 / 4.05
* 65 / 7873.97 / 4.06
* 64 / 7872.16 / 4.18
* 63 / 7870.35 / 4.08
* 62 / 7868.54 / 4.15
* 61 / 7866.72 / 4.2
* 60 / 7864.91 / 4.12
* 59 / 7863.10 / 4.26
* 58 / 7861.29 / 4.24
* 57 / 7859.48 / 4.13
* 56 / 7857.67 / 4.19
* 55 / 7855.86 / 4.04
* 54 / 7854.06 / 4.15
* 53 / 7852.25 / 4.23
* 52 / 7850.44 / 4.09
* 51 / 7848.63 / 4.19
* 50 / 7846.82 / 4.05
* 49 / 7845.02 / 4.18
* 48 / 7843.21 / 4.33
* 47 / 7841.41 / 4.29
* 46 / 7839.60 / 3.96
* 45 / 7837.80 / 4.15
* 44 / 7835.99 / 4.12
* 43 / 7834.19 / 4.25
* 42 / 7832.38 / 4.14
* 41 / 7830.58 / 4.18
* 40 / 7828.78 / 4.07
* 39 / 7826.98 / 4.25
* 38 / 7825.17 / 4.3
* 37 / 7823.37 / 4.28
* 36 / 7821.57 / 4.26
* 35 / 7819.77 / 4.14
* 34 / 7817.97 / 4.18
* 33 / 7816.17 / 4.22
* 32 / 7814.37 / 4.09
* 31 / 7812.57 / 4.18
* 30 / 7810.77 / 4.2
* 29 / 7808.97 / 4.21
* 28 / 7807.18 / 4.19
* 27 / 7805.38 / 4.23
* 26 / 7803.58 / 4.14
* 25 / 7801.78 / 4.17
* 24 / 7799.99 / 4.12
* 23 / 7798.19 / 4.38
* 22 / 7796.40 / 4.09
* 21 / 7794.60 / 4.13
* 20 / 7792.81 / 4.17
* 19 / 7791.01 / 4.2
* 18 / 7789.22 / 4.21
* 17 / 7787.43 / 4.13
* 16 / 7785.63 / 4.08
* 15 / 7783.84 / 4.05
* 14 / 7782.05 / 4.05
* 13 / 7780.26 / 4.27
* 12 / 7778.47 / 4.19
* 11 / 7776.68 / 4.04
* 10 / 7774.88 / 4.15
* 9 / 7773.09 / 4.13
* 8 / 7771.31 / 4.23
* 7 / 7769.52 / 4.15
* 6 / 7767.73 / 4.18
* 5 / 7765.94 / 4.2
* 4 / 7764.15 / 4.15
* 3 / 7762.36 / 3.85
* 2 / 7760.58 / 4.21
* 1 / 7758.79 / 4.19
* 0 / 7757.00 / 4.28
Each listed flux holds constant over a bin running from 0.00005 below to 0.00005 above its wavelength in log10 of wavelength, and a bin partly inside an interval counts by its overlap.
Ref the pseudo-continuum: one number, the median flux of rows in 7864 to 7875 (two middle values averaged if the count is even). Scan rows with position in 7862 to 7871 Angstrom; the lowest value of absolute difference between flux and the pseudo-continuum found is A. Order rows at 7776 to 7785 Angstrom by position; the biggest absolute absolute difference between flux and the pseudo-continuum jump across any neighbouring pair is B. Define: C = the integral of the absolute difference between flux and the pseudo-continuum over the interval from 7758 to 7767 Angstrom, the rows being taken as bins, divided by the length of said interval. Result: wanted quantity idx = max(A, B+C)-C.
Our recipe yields 0.080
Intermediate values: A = 0.015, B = 0.080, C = 0.098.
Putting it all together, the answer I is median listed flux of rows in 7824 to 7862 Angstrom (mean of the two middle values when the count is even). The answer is 4.180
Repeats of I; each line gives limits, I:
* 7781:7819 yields 4.170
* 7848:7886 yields 4.170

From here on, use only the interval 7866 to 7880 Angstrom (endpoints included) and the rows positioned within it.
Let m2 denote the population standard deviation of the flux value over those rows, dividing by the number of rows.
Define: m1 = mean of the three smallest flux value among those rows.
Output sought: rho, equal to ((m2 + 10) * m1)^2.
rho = 1669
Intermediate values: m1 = 4.06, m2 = 0.05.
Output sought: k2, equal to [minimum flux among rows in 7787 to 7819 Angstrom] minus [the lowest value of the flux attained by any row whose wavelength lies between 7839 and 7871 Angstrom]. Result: 0.13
